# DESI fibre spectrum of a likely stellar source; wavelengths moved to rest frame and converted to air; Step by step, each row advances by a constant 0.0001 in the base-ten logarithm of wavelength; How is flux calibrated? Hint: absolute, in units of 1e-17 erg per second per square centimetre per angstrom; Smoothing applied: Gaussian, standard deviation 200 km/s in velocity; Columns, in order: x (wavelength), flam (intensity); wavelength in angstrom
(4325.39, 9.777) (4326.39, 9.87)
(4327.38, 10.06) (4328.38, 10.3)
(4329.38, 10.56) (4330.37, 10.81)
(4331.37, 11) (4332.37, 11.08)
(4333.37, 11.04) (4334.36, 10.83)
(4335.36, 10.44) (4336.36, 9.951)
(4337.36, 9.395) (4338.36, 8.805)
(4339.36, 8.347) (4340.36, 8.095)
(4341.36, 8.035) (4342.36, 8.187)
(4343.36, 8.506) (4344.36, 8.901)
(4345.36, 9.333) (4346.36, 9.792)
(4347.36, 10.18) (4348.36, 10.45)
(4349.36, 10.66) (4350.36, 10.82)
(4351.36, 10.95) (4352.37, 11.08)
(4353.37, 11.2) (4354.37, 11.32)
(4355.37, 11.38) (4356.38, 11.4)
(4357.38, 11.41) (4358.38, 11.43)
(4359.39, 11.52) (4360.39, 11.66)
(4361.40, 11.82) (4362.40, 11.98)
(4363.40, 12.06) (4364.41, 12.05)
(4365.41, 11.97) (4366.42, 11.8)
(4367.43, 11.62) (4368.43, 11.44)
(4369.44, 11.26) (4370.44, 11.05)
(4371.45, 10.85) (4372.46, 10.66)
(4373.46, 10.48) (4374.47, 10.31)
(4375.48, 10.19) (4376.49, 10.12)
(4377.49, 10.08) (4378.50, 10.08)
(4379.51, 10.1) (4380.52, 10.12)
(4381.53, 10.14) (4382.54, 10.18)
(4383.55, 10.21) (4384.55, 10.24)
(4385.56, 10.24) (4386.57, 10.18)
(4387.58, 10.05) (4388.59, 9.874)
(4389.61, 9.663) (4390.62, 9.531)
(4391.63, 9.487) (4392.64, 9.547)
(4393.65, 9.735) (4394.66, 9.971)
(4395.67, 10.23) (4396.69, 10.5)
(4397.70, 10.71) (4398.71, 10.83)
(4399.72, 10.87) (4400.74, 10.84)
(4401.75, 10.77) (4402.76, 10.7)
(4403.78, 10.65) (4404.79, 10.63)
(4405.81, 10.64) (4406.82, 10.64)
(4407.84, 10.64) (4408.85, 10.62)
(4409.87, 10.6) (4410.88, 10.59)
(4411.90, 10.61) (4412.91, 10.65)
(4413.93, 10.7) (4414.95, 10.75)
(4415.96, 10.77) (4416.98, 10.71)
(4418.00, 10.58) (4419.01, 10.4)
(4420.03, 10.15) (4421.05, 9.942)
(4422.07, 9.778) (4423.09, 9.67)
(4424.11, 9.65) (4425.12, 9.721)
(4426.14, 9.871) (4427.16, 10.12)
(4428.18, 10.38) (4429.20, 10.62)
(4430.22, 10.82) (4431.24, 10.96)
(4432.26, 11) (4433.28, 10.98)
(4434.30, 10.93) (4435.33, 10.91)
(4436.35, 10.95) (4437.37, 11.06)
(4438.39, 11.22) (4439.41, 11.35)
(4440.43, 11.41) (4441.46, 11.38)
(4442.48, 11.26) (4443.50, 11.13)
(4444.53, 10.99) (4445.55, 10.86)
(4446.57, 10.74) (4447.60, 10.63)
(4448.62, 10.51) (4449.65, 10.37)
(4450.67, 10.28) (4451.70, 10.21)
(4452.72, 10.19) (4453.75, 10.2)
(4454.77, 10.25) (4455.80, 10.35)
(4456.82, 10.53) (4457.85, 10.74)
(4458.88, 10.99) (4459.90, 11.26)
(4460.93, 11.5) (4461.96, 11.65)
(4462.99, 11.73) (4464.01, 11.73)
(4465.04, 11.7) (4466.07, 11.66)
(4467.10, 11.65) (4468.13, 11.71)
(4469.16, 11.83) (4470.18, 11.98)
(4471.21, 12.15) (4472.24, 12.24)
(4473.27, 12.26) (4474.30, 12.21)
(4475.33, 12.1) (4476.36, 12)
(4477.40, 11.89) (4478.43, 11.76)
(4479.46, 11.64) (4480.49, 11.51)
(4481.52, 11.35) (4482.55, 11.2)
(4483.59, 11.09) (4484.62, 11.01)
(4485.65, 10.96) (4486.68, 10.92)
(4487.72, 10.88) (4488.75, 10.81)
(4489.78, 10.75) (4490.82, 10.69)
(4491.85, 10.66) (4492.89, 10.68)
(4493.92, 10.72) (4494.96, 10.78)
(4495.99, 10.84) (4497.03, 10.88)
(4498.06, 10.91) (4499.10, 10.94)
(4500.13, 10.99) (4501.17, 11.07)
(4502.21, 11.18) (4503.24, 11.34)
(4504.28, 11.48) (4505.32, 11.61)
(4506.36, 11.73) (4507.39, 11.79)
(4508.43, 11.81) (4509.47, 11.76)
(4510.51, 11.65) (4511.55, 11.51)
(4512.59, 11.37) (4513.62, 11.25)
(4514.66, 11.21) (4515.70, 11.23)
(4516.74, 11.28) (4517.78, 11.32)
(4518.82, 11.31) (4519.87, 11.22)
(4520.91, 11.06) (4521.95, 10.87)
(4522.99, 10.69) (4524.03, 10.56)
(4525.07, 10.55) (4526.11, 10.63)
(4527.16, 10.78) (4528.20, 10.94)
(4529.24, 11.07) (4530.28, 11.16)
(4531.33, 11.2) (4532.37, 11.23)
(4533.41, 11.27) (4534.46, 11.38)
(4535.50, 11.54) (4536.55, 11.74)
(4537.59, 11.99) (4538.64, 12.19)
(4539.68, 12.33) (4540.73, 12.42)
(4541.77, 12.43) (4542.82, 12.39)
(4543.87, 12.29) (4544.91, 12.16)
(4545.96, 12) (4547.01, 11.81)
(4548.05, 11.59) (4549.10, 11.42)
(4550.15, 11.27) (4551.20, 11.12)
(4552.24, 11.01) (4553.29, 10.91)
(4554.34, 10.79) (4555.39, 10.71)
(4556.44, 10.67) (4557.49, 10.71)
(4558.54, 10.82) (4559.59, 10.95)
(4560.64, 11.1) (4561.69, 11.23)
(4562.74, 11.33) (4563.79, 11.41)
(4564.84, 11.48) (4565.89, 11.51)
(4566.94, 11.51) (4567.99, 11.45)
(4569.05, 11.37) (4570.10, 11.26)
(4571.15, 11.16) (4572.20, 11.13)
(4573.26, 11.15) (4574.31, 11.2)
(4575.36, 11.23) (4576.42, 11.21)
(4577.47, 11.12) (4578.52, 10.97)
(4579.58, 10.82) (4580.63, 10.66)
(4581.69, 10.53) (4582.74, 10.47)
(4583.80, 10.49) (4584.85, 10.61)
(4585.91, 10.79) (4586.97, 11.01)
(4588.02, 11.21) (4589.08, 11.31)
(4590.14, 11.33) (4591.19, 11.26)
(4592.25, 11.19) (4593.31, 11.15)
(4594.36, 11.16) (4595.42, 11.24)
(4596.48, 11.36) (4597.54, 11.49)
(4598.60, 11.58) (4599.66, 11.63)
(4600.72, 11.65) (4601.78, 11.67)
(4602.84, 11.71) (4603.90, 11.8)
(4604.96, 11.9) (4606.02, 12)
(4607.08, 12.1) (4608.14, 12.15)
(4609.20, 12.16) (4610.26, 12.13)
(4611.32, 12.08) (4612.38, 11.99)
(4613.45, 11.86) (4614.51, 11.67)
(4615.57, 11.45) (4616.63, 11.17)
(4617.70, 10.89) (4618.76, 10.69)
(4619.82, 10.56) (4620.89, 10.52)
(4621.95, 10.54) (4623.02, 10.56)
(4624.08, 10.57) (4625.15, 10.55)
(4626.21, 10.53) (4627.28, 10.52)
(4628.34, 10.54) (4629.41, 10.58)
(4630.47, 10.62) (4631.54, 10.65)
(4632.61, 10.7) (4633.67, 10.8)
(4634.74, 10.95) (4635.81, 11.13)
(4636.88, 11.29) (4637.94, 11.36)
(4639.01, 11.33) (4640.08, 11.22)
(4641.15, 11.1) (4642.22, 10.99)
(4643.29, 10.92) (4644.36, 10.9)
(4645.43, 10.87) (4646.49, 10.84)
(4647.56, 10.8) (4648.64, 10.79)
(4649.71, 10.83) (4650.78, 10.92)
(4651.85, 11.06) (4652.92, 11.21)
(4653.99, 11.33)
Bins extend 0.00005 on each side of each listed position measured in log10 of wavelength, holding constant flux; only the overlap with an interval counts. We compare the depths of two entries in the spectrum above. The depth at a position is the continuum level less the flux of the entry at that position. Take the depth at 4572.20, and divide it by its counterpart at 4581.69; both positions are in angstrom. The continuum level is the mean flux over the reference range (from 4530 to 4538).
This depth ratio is 0.3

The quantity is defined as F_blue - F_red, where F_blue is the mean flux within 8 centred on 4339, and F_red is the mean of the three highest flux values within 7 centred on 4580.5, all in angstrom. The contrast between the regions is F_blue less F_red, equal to -2.1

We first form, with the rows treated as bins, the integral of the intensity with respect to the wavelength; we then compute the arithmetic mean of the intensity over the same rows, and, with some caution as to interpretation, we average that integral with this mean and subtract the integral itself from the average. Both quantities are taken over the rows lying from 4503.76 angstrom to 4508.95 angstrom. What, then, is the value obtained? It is -24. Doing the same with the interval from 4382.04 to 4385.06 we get -10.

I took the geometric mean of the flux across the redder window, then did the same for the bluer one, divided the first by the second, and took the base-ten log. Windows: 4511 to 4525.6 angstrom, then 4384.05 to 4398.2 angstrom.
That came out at 0.05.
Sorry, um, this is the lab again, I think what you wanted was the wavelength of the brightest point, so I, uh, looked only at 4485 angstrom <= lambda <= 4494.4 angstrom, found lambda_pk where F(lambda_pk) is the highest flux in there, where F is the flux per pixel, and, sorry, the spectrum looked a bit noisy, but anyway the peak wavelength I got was 4485.65 angstrom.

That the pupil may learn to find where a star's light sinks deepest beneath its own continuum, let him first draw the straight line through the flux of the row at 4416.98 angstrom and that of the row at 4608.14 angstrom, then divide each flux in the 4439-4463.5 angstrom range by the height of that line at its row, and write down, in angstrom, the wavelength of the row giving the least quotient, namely 4452.72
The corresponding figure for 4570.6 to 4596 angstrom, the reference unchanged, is 4582.74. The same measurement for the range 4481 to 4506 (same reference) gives 4491.85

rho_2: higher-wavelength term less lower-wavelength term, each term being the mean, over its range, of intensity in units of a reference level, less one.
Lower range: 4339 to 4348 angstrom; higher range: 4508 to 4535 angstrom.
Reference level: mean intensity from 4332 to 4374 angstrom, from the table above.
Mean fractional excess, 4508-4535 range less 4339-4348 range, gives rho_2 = 0.22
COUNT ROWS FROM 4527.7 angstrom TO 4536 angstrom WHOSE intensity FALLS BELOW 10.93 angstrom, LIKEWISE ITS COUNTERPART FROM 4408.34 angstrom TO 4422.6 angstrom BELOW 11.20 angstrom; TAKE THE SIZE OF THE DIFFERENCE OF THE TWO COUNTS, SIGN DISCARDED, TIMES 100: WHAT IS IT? 1400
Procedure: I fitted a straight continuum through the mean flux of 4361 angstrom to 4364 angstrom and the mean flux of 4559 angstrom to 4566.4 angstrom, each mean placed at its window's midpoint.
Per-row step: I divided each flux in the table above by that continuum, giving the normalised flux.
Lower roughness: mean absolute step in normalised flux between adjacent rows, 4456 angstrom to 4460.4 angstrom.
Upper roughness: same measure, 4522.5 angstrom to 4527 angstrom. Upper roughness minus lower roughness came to -0.015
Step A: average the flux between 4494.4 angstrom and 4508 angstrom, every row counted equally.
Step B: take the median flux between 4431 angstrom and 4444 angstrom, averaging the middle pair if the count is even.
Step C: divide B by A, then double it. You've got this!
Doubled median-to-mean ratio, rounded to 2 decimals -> 1.98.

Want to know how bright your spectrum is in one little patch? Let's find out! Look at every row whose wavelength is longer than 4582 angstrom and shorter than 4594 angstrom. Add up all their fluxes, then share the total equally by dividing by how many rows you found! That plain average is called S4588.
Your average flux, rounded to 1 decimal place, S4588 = 11.0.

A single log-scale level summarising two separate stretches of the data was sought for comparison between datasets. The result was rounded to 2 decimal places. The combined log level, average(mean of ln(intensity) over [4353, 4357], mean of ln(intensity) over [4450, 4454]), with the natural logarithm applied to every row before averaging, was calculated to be 2.38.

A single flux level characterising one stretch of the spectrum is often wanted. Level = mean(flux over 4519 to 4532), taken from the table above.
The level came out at 10.9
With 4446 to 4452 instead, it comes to 10.5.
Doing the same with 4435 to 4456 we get 10.8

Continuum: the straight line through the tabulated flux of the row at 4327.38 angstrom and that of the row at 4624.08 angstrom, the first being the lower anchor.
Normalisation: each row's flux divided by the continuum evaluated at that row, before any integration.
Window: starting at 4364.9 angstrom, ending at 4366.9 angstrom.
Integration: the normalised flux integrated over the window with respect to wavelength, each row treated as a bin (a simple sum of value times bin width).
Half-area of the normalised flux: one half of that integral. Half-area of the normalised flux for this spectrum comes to 1.2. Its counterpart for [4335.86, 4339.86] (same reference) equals 1.8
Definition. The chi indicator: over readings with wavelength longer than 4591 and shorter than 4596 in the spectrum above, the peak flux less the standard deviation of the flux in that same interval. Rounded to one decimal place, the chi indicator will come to 11.2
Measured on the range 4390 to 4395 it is 9.8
